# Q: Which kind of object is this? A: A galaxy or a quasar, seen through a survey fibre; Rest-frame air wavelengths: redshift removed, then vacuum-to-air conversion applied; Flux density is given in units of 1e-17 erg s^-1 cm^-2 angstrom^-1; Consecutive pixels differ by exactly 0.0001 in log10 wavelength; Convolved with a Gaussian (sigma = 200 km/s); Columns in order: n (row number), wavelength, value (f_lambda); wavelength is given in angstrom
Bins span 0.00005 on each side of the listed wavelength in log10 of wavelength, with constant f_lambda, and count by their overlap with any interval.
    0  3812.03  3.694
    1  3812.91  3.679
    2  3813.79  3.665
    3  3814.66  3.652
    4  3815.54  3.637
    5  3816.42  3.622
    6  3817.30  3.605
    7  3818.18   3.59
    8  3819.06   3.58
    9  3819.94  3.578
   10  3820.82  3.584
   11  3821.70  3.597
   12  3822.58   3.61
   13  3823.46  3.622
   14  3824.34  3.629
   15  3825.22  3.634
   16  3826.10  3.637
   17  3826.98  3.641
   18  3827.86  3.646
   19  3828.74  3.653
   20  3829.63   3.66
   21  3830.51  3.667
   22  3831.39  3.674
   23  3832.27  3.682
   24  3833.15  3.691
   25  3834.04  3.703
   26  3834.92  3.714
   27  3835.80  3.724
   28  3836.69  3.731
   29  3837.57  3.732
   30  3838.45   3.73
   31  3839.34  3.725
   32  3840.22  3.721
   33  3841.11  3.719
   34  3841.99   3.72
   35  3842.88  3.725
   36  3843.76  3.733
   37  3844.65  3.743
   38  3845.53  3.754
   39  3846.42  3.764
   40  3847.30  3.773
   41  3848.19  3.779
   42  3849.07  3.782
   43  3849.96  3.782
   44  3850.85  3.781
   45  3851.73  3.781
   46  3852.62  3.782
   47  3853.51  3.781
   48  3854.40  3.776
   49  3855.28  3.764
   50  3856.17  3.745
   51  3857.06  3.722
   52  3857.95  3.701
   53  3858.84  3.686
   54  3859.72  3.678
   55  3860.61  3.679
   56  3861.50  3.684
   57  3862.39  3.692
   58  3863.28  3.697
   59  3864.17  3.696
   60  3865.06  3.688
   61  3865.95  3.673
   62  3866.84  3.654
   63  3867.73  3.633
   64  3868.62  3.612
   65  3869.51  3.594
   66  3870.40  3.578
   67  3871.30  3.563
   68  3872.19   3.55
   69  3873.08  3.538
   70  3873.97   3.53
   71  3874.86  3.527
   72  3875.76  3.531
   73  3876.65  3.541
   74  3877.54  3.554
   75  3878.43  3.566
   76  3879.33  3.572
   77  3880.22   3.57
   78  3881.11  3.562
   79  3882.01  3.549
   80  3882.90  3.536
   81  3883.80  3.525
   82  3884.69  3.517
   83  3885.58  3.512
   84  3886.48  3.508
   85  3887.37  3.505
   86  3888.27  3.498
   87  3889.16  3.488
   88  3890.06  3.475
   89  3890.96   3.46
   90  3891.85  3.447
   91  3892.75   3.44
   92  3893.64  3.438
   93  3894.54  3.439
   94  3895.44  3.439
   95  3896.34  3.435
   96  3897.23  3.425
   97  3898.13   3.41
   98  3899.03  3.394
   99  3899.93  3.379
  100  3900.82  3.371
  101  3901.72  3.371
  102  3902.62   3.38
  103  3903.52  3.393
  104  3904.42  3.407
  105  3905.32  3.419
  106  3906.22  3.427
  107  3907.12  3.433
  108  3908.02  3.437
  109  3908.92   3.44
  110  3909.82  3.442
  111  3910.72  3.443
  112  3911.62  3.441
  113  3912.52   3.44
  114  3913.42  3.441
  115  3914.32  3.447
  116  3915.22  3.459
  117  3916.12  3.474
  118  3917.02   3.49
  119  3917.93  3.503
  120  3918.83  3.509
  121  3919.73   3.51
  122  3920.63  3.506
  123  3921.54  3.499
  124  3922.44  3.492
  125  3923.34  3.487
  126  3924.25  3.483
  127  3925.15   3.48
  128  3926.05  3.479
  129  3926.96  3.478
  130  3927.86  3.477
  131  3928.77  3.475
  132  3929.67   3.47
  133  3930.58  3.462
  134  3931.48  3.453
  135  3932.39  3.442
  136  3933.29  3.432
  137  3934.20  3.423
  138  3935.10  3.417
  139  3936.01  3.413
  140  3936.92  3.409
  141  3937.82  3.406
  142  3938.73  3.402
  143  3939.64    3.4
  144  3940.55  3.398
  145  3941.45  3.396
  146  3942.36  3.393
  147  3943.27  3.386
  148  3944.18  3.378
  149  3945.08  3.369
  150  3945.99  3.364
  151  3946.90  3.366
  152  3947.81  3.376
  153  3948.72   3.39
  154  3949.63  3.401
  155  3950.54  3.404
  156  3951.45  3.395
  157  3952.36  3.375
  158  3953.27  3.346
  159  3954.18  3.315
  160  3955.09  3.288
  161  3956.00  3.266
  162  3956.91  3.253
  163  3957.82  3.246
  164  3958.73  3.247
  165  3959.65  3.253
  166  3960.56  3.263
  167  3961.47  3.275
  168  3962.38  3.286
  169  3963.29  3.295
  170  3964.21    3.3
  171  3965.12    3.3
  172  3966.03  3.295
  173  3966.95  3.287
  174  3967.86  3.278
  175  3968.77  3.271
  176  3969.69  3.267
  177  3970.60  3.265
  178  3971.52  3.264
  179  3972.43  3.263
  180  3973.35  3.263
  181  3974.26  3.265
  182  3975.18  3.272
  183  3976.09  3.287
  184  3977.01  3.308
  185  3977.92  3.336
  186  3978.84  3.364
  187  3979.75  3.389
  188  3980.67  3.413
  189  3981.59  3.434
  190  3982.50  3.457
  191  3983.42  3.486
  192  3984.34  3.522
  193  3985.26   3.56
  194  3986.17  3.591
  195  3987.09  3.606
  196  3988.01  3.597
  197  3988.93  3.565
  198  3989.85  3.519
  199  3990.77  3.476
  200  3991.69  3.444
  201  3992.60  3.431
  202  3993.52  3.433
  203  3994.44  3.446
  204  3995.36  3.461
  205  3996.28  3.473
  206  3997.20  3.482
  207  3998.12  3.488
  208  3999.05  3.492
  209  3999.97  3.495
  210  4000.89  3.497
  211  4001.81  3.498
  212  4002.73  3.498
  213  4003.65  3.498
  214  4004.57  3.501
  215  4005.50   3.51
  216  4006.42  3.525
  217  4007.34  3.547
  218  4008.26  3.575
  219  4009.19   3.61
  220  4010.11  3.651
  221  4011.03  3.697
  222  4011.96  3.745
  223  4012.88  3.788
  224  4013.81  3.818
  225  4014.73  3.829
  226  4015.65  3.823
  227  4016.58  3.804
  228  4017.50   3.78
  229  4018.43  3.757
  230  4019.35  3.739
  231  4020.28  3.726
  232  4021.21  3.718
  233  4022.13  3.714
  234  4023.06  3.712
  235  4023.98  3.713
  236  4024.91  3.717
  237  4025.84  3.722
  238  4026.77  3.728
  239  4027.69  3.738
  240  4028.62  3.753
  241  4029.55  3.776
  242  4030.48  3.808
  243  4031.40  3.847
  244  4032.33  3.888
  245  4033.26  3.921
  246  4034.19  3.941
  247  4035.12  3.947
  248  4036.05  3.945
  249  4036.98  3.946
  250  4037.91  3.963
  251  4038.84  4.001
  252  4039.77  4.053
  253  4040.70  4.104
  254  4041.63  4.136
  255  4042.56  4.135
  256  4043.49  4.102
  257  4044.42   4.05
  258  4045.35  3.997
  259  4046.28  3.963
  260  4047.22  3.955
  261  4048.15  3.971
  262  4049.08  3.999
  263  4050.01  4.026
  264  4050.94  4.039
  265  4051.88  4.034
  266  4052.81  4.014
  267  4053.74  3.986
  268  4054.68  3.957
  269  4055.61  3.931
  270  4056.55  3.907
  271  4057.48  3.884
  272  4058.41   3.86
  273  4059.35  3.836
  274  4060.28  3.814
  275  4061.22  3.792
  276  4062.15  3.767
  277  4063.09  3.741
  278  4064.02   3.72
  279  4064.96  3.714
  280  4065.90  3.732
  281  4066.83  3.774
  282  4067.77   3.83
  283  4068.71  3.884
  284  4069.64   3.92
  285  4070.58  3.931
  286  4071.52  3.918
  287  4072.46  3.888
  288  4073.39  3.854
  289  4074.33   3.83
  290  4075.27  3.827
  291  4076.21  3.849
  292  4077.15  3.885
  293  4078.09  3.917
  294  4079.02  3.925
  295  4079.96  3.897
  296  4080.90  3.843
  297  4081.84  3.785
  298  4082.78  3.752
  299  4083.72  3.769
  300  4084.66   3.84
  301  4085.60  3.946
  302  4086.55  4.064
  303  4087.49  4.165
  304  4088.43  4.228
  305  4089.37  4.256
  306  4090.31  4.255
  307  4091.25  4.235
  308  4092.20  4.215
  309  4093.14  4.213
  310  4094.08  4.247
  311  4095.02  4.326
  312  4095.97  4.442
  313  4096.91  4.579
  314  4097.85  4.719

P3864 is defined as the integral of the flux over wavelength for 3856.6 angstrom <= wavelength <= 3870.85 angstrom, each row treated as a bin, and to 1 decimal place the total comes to 52.2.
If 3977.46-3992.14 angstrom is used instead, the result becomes 51.2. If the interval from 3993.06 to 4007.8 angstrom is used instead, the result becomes 51.4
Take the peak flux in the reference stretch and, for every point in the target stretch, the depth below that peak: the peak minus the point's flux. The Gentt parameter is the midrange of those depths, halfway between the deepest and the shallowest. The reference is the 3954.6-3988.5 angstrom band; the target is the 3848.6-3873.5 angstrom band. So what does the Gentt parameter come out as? -0.05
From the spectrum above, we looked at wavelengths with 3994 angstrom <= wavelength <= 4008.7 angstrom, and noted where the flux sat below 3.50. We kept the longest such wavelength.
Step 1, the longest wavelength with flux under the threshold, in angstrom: 4003.65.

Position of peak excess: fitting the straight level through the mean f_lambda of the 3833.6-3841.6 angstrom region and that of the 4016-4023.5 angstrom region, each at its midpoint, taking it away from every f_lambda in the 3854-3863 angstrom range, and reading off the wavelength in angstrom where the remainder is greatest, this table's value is 3854.40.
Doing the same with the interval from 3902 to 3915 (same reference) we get 3914.32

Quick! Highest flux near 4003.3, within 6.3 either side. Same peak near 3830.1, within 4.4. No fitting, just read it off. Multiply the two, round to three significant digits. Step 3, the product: 13.4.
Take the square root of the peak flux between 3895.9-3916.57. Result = 1.86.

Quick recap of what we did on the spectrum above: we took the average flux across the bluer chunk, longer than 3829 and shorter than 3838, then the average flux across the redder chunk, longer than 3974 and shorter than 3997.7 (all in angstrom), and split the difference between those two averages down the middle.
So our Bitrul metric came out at 3.57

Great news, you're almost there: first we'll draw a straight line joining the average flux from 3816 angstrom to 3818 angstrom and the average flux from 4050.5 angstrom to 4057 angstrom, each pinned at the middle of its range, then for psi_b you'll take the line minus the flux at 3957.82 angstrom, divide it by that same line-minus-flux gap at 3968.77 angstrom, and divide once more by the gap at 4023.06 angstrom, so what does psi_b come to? 5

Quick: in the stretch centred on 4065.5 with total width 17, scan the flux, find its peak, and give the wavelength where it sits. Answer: 4070.58 angstrom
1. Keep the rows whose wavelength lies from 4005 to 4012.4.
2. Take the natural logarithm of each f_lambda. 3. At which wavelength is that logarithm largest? 4011.96 angstrom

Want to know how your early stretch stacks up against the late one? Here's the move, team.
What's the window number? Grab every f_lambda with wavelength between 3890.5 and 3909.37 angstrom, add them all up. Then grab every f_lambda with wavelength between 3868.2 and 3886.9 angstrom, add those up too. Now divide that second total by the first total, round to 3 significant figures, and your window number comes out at 1.04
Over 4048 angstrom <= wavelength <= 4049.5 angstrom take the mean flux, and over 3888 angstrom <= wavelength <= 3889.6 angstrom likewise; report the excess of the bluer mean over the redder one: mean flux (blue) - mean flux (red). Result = -0.5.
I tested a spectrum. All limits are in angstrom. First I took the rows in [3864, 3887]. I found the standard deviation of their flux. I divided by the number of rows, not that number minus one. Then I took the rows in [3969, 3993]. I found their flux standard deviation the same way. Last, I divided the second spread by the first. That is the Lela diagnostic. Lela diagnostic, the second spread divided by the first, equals 2.2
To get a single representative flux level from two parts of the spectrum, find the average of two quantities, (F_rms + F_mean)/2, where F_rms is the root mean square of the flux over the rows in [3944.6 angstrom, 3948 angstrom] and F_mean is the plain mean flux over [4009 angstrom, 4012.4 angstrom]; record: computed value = 3.52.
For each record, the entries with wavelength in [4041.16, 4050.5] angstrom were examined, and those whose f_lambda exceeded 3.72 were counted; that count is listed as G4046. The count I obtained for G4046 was 10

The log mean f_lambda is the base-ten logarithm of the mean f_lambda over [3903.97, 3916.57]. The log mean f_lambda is 0.54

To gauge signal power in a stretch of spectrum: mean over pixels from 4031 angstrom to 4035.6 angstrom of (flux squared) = 15.3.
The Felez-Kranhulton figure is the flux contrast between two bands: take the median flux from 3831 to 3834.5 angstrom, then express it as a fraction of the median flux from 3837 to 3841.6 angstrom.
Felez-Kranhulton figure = 0.99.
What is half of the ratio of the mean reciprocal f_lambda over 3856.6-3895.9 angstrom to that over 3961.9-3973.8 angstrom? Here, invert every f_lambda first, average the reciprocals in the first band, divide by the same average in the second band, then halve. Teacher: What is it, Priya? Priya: 0.46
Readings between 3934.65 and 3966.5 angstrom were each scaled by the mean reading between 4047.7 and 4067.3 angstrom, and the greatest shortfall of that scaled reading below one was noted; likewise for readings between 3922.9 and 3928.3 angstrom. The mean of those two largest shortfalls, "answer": 0.13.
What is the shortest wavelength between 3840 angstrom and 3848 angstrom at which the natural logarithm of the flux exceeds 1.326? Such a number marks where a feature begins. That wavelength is 3847.30 angstrom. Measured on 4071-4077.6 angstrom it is 4071.52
